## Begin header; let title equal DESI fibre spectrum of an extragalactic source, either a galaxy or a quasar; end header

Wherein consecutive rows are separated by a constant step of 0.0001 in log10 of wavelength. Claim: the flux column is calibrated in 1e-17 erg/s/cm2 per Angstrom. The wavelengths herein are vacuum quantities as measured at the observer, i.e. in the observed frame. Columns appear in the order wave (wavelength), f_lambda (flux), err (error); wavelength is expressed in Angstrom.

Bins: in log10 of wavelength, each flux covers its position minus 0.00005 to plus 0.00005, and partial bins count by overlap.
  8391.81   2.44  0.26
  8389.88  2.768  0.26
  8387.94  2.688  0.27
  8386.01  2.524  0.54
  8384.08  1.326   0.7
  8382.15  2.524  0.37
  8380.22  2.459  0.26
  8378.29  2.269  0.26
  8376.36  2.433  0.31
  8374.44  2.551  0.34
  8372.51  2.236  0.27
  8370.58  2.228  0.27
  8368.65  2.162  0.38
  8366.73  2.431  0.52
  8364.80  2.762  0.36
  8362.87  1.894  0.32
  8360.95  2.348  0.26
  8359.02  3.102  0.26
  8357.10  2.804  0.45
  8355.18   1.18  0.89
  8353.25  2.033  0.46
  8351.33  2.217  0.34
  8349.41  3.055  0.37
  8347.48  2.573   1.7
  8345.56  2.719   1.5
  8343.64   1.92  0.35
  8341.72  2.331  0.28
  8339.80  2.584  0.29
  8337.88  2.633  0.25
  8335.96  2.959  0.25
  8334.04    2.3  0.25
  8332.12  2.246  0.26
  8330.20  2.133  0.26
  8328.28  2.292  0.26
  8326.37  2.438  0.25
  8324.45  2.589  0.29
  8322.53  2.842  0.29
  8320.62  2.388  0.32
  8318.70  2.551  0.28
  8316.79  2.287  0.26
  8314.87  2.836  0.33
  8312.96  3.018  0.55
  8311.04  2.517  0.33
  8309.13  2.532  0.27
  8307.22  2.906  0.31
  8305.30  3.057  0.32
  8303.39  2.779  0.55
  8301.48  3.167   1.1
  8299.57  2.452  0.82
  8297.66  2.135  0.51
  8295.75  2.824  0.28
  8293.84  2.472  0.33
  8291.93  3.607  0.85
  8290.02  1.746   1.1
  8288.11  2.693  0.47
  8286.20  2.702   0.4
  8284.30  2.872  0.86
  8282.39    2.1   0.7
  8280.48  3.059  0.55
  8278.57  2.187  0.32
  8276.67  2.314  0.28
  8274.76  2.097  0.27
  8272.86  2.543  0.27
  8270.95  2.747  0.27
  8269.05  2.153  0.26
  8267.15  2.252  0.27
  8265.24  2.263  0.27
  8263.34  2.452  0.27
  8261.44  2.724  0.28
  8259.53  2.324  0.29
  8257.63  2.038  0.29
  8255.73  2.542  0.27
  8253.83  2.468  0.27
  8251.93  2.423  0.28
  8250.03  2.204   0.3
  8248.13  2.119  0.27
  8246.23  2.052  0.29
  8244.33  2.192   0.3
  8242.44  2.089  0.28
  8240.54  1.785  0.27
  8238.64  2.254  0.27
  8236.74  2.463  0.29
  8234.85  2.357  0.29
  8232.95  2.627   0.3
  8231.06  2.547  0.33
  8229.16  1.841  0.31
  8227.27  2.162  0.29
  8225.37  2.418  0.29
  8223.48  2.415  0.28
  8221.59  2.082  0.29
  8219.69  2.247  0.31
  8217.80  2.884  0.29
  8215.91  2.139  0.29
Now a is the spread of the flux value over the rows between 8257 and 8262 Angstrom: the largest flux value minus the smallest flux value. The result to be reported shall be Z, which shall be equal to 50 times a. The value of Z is 34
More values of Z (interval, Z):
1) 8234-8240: 10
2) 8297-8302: 52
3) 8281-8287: 39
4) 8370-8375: 16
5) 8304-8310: 26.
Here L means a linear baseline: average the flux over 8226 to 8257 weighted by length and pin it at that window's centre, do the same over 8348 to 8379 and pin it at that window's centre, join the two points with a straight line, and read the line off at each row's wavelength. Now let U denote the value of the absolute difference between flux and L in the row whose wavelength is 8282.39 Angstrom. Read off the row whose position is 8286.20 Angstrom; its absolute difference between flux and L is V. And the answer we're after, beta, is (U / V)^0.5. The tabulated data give 0.7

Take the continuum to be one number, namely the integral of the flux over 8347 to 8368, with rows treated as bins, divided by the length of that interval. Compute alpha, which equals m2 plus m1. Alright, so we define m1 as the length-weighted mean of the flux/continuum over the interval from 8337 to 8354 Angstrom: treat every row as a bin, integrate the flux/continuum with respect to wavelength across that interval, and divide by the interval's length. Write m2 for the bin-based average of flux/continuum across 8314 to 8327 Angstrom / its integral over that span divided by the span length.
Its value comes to 2.10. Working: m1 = 1.03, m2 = 1.07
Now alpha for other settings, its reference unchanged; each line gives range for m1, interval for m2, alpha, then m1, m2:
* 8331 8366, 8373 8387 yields 1.97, 1.01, 0.96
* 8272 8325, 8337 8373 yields 2.09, 1.09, 1.00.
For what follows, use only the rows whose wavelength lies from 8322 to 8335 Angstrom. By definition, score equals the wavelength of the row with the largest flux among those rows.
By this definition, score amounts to 8322.53 Angstrom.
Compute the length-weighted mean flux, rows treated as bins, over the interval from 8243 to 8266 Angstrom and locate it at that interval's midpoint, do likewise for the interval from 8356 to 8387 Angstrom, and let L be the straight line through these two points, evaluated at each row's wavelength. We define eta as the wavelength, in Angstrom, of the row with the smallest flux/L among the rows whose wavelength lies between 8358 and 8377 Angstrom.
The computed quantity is 8362.87 Angstrom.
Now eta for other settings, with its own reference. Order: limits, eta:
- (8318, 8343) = 8330.20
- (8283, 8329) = 8290.02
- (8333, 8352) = 8343.64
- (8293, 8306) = 8297.66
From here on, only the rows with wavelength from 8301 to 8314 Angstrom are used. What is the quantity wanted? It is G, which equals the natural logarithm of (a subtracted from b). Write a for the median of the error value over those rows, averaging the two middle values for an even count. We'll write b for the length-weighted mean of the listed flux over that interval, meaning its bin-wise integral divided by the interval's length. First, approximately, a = 0.33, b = 2.84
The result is 0.92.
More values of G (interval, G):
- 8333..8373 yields 0.73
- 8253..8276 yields 0.75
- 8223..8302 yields 0.75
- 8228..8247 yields 0.66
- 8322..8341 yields 0.80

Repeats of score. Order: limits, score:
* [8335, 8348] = 8335.96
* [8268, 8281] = 8280.48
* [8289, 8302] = 8291.93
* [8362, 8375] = 8364.80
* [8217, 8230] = 8217.80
